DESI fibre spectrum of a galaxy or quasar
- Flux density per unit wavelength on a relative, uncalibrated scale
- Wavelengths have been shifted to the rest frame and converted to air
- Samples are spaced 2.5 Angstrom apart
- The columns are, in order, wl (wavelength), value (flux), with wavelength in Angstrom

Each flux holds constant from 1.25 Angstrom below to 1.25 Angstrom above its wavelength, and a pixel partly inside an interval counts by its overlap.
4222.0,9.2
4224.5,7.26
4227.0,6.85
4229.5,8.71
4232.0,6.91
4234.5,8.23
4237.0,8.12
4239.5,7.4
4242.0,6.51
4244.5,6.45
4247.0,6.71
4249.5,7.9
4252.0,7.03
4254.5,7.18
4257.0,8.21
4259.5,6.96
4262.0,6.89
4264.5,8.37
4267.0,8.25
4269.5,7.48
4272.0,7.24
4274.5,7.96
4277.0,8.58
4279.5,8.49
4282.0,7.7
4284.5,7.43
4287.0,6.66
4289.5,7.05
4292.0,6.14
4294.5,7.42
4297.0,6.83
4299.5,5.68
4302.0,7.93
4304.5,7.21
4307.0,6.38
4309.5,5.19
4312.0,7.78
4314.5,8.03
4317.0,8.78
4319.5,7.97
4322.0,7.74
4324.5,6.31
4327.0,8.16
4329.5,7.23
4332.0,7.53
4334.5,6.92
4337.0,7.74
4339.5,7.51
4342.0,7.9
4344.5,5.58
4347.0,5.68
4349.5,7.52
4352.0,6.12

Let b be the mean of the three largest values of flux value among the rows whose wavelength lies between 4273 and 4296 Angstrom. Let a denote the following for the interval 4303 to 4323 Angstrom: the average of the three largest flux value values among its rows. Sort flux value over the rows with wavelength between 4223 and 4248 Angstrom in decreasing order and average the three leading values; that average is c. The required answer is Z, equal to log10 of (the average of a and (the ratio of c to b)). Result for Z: 0.666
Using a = 8.26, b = 8.3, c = 8.35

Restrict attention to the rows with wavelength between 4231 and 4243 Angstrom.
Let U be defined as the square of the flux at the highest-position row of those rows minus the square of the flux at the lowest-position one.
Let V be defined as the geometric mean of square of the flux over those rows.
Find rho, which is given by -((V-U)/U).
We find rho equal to 11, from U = -5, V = 55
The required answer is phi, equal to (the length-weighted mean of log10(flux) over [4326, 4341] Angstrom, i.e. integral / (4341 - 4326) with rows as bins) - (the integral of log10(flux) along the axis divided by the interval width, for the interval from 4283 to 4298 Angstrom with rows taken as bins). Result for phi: 0.035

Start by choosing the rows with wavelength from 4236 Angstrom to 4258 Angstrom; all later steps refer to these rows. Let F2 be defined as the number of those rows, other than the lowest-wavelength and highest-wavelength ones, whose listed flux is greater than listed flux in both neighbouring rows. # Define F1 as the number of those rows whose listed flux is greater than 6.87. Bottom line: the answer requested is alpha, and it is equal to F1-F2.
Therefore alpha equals 5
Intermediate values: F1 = 6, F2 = 1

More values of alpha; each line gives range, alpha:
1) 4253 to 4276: 7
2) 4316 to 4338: 6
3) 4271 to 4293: 5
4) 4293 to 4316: 4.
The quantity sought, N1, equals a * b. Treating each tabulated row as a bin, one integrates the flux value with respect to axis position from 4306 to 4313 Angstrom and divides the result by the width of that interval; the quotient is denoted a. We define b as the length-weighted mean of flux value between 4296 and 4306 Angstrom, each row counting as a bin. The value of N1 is 44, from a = 6.4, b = 6.9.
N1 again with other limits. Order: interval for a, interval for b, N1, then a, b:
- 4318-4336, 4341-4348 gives 47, 7.4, 6.4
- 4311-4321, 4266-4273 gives 62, 8.1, 7.7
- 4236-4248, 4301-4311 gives 47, 7.0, 6.7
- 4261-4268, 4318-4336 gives 58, 7.9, 7.4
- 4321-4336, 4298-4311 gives 48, 7.3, 6.5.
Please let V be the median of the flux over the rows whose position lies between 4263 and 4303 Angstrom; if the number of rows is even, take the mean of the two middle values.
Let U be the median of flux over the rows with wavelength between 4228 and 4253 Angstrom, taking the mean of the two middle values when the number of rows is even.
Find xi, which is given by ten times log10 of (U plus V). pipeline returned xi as 11.7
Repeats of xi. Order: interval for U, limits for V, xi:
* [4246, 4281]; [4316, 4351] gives 11.8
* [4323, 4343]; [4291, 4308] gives 11.6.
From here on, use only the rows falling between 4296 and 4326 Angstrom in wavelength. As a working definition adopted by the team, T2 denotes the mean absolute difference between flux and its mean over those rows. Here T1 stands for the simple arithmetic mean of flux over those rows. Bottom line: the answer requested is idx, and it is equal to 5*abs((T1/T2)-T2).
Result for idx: 35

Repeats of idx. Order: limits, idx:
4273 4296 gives 58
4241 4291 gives 61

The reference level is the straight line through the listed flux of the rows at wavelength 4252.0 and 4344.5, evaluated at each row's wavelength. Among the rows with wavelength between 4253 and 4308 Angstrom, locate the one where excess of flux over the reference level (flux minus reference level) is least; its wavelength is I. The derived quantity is 4299.5 Angstrom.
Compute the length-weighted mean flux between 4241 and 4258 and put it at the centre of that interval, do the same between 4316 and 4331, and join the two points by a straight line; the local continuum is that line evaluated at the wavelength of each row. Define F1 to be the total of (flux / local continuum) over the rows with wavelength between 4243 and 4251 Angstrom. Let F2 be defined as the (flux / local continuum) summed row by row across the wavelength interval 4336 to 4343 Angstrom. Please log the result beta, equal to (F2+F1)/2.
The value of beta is 2.96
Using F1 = 2.96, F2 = 2.97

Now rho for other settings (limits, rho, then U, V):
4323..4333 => -2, 17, 53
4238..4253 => 10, -5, 49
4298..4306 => -1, 20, 47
